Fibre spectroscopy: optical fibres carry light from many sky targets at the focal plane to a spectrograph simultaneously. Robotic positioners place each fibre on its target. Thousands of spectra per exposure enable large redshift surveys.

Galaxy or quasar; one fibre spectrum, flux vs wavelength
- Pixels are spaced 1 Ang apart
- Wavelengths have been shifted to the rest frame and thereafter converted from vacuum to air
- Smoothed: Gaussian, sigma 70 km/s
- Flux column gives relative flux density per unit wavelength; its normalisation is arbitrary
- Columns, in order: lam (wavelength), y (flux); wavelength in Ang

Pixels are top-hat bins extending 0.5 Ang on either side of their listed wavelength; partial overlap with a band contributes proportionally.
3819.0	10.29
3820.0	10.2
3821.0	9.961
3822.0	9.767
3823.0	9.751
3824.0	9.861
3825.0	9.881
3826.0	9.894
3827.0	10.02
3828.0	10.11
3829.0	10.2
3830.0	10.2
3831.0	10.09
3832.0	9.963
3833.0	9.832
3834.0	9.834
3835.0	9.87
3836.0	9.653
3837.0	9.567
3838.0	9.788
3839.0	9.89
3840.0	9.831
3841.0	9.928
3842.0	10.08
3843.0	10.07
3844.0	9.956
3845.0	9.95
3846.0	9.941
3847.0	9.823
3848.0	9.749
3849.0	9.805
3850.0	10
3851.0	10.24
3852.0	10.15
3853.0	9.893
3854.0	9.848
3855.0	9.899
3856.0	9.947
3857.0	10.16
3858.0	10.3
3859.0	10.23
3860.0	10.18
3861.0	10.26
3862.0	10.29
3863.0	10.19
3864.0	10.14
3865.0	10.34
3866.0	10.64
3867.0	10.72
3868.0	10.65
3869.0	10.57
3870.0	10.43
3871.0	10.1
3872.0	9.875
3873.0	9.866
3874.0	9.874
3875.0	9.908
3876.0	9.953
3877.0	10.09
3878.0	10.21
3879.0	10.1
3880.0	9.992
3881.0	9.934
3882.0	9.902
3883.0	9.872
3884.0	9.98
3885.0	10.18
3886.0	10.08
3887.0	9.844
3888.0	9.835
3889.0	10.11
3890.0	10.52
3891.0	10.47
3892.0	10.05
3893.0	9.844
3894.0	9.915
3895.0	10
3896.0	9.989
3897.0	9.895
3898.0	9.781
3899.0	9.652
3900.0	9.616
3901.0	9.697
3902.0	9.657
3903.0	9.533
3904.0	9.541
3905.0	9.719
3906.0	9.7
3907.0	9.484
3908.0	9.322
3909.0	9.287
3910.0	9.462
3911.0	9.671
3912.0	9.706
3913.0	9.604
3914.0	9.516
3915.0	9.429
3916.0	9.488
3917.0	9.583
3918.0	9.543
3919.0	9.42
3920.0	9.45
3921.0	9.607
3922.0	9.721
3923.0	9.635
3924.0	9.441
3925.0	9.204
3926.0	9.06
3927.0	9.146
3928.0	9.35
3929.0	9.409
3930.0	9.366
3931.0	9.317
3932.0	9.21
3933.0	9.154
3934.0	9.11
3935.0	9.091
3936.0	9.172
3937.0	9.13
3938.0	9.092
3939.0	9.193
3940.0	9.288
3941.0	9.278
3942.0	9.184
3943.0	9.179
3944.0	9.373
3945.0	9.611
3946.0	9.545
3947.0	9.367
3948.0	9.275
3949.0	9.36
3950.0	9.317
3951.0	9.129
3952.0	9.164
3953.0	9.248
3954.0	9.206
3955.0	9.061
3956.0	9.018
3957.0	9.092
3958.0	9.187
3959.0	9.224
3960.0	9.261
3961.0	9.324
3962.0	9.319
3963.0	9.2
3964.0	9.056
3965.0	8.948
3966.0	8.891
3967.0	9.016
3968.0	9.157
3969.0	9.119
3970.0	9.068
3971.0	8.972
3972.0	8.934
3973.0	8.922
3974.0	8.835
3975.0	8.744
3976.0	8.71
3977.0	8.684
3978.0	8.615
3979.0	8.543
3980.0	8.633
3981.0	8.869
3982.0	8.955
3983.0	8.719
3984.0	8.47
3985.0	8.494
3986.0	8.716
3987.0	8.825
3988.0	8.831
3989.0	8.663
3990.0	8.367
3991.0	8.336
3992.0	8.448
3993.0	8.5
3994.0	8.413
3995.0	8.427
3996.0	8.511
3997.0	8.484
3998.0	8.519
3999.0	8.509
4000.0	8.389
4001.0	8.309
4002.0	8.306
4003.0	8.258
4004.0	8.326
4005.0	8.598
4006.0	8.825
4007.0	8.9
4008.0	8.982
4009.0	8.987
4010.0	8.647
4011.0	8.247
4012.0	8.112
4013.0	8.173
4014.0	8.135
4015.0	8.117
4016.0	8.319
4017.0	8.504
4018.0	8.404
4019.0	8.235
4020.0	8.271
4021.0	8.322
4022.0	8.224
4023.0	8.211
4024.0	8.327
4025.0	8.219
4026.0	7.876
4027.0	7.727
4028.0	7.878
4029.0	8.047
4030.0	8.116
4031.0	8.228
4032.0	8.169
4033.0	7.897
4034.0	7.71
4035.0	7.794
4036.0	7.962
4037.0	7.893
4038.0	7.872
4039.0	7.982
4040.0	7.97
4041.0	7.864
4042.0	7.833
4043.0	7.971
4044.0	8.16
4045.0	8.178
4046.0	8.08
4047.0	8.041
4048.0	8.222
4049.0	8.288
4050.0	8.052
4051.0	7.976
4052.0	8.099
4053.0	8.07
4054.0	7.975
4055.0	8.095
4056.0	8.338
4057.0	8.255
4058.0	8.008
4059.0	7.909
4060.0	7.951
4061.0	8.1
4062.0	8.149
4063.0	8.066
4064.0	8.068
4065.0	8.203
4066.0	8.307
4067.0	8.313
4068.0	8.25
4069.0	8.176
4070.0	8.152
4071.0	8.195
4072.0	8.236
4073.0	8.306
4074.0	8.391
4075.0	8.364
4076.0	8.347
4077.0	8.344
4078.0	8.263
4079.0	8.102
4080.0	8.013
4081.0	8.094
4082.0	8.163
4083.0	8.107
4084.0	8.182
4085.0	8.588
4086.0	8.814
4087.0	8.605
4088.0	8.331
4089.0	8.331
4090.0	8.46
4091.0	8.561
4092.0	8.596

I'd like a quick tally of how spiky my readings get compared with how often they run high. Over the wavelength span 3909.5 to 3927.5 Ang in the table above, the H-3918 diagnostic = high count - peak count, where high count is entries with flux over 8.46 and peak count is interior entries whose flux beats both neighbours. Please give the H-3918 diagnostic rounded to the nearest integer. 15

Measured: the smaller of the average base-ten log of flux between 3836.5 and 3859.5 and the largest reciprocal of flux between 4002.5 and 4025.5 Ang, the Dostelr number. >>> 0.123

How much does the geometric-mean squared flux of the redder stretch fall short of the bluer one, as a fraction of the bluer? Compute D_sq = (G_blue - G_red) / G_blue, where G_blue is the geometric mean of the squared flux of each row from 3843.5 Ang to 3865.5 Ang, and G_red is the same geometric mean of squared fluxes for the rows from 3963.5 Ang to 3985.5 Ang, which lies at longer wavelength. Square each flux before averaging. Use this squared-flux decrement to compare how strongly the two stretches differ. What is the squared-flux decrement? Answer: 0.23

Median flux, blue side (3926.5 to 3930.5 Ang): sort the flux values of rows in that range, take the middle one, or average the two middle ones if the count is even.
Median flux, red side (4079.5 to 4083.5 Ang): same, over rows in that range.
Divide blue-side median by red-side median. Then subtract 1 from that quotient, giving 0.16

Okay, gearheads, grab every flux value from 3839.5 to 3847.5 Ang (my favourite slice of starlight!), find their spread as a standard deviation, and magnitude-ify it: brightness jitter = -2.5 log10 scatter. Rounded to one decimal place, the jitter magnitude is 2.6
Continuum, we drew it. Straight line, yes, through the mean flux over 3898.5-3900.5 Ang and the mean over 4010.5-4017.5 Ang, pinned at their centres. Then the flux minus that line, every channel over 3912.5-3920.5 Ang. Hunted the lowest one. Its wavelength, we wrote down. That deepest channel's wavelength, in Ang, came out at 3915.0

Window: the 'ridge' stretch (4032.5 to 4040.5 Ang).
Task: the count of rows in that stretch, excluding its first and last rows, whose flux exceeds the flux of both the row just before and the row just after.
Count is 2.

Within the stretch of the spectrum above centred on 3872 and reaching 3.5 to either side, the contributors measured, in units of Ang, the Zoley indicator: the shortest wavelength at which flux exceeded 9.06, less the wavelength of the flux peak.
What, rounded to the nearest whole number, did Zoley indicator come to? 0 Ang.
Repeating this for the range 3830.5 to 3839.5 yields 0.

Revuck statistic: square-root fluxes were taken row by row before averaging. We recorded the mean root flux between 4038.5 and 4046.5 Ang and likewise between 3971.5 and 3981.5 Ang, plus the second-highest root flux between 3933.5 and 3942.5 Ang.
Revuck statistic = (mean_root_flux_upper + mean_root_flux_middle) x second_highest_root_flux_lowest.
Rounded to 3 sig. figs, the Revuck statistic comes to 17.6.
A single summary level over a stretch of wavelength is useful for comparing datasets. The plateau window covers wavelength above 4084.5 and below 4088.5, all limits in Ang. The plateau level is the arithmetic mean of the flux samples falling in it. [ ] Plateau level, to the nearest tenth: 8.6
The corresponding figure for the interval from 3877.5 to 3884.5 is 10.0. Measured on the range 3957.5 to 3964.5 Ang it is 9.2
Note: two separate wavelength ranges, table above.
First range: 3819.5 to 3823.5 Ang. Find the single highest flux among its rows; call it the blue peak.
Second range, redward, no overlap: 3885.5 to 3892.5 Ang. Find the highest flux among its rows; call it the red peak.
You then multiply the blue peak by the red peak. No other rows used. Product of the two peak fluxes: 107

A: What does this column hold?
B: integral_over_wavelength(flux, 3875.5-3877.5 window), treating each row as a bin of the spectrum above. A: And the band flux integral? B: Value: 20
